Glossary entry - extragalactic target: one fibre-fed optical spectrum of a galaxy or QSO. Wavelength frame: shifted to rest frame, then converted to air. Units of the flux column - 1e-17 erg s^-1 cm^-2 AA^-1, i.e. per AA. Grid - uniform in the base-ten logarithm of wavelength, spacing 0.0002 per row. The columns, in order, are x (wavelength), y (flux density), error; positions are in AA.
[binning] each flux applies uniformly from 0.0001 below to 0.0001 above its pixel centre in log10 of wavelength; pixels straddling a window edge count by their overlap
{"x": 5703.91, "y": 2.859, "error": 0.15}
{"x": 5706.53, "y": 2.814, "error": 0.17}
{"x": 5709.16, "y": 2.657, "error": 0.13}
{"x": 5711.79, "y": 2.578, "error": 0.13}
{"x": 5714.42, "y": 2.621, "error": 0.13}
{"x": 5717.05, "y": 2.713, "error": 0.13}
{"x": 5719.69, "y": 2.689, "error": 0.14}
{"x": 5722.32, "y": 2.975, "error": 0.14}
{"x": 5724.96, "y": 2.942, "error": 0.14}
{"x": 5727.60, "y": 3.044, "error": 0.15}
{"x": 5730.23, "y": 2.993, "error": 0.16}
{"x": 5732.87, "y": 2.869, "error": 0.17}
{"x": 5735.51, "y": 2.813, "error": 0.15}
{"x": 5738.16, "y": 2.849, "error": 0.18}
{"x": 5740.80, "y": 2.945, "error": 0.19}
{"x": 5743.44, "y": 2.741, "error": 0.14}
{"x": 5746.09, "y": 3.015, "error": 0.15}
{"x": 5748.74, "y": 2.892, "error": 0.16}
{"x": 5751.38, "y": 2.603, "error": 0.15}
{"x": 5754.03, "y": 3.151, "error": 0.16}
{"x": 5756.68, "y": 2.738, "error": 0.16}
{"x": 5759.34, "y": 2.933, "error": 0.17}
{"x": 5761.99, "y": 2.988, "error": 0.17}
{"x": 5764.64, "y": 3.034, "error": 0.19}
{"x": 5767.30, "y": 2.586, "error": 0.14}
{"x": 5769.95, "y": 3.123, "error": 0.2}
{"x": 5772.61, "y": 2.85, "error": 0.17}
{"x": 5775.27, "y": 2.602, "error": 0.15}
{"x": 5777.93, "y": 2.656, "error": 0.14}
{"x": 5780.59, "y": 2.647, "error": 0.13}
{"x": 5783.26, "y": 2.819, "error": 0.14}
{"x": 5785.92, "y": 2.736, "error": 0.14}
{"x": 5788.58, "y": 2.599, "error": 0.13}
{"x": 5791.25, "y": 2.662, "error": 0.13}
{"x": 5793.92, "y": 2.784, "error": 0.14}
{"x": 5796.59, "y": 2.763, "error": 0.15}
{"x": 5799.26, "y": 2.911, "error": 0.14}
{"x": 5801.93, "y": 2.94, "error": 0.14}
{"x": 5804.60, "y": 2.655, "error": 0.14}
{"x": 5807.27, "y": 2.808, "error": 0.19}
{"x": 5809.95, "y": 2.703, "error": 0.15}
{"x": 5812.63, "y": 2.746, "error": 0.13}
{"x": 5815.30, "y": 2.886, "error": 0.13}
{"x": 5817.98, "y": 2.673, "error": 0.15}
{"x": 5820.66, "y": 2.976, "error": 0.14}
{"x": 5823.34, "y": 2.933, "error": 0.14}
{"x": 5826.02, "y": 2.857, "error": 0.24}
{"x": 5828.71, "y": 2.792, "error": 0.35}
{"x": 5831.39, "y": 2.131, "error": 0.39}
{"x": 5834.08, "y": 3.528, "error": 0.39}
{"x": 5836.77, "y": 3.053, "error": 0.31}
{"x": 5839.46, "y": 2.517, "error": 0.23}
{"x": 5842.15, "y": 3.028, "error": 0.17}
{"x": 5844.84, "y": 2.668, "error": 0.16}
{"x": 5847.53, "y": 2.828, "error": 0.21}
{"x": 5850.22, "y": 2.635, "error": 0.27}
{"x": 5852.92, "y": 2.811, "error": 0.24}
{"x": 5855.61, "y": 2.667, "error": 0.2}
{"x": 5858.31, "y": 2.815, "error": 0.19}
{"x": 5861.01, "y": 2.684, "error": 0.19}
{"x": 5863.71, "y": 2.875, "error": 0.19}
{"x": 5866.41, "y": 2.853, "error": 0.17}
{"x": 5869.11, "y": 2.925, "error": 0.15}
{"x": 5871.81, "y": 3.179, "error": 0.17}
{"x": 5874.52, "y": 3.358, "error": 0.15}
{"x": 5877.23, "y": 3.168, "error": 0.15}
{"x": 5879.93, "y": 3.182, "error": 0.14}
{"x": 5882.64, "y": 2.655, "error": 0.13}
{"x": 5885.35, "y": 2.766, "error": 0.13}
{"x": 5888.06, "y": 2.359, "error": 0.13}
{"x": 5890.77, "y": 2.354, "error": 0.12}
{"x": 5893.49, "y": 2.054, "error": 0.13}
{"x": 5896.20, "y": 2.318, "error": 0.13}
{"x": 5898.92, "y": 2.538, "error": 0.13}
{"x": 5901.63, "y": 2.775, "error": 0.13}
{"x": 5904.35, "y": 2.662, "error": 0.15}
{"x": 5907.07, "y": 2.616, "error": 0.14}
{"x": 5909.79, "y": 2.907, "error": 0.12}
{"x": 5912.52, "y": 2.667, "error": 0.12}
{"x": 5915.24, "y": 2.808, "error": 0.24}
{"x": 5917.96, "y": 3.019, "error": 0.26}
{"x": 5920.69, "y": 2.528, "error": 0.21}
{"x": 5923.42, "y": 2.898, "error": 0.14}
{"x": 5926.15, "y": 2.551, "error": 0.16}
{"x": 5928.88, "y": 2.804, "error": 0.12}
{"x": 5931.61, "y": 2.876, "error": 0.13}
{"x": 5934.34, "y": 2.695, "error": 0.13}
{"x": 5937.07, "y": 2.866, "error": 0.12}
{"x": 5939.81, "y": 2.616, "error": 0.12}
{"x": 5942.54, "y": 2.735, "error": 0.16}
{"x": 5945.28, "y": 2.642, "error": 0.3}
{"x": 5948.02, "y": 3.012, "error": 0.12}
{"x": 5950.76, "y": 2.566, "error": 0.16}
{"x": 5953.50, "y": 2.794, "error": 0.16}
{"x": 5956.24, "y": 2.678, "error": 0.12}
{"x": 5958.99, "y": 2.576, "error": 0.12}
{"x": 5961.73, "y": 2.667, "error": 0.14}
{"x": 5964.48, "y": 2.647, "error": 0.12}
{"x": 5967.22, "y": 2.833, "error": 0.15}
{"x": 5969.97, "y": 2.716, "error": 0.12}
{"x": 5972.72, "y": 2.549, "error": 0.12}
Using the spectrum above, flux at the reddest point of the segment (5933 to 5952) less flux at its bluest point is -0.1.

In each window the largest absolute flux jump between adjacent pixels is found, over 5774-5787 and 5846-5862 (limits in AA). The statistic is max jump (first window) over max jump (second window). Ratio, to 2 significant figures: 0.89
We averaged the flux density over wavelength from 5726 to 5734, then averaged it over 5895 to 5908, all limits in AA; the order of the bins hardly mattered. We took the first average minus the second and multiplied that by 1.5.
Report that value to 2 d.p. 0.58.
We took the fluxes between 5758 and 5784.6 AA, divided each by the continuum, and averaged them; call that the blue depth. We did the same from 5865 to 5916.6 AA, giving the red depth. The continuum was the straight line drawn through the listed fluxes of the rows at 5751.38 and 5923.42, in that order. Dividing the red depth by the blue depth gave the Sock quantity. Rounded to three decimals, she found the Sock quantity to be 0.902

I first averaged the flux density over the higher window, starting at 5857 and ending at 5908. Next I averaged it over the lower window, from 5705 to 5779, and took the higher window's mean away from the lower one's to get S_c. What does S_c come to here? 0.092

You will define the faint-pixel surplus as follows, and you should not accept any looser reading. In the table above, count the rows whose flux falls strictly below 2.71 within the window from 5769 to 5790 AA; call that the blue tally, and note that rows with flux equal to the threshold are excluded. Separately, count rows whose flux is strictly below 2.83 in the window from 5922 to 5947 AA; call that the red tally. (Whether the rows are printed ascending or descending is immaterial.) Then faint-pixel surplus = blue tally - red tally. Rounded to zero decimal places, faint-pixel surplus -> -2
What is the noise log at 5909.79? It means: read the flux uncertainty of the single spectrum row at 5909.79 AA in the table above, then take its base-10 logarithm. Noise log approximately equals -0.92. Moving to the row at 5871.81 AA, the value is -0.77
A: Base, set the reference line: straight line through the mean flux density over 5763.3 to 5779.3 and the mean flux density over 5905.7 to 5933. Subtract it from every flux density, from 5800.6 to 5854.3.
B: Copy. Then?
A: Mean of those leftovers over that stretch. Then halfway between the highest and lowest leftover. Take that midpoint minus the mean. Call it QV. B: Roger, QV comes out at 0.023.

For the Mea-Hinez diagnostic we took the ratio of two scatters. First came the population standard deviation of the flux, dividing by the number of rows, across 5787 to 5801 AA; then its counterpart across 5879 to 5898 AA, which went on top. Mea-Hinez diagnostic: 3.2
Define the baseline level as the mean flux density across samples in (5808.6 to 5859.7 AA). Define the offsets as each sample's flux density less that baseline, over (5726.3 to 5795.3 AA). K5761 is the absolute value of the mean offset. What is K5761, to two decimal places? 0.03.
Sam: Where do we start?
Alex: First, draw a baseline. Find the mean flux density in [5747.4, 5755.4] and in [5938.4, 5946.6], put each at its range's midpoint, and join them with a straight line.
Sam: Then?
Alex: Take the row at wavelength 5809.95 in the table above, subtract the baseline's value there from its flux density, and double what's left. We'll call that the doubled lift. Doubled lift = -0.2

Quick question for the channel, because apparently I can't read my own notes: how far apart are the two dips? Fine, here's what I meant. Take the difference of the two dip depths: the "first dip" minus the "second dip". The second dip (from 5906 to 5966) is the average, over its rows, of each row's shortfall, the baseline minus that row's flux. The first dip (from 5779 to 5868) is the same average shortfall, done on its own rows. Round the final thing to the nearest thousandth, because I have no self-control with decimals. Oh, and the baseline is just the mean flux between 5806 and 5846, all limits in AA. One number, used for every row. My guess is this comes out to -0.052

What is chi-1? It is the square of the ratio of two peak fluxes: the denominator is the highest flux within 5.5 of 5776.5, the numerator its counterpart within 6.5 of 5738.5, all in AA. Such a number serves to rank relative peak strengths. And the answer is 1.07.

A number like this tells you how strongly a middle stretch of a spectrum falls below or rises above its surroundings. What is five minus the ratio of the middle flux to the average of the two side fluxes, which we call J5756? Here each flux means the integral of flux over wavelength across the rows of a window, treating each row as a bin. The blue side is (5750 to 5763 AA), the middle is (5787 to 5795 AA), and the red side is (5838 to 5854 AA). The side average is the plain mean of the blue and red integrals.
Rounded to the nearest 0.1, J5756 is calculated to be 4.5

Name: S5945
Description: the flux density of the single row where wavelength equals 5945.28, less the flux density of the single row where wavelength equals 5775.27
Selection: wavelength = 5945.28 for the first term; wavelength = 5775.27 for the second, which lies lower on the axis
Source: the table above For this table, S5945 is 0.04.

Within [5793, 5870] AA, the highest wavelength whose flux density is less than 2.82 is 5861.01 AA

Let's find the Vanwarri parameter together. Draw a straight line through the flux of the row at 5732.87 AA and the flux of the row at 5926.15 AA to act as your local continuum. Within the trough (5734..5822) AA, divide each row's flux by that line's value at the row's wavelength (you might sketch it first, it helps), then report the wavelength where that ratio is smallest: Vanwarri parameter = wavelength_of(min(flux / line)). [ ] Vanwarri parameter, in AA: 5751.38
